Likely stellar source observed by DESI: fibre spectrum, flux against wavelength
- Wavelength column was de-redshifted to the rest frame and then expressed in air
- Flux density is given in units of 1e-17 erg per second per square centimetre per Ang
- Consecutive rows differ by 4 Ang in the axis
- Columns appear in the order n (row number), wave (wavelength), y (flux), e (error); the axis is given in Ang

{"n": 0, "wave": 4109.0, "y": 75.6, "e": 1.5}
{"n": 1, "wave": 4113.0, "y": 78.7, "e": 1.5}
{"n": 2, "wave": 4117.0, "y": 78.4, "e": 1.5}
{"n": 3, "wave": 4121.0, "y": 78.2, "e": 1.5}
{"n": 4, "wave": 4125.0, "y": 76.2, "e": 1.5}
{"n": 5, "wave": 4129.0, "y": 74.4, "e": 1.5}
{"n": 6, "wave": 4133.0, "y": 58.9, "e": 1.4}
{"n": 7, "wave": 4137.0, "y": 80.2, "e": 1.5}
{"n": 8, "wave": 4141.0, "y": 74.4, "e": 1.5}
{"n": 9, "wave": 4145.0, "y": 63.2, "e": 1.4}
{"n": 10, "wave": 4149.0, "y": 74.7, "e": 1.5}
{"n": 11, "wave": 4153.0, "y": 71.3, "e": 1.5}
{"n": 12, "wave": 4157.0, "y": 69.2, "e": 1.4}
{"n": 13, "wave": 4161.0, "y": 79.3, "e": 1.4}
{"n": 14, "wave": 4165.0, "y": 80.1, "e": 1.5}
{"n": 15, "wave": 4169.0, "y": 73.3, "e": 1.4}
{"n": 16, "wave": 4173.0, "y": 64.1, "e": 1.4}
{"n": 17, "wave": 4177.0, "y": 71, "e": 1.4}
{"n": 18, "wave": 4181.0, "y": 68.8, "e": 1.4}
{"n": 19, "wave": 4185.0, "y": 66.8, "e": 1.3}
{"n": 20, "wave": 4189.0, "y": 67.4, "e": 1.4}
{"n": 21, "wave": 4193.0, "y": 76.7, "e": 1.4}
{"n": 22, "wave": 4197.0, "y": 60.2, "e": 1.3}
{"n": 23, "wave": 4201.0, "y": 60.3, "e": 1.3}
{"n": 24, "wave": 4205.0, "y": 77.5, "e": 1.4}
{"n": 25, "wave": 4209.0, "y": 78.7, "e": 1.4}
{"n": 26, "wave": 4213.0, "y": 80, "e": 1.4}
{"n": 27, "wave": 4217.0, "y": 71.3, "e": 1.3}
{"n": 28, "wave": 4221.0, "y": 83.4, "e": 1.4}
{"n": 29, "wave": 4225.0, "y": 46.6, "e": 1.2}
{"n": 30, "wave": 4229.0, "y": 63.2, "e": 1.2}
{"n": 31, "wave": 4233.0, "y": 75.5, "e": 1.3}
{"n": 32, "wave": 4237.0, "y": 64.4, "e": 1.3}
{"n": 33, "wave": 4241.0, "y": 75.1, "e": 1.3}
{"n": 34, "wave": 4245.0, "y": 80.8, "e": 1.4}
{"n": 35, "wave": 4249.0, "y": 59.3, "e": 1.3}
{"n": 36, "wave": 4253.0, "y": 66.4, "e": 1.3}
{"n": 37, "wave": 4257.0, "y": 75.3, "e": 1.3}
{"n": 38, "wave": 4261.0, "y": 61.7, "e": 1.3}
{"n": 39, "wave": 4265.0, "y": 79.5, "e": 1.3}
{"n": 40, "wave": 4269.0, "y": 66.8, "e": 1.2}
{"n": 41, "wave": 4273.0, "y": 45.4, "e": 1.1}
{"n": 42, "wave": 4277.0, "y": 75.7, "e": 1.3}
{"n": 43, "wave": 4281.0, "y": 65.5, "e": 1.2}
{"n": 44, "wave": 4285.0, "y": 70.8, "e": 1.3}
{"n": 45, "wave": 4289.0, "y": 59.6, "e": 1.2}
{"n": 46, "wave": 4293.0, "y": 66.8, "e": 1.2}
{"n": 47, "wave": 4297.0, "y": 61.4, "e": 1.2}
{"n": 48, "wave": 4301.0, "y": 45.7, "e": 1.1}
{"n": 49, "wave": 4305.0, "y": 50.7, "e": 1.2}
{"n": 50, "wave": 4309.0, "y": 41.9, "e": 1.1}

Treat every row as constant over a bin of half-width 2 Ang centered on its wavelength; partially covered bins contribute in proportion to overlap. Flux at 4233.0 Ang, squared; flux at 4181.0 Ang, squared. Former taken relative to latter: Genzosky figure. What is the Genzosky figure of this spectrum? 1.20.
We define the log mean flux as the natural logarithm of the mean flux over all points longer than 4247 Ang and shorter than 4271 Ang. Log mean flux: 4.222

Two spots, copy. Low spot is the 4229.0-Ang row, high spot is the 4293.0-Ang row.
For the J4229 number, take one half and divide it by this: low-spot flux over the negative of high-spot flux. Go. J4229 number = -0.53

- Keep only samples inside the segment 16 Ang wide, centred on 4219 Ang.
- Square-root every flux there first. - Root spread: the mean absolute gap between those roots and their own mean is 0.76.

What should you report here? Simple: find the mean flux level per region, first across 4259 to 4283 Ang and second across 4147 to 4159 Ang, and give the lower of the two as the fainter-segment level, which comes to 66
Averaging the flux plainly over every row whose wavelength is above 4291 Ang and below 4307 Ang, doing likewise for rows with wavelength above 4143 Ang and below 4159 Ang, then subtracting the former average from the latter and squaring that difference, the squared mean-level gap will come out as 181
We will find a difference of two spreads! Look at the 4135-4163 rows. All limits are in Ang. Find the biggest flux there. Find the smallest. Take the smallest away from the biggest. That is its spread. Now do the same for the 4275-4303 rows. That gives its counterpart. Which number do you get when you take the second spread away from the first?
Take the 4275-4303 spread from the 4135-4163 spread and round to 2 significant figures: -13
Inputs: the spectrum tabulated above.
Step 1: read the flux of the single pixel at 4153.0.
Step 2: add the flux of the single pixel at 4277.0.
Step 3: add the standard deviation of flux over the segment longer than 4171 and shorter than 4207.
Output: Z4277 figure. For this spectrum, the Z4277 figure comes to 153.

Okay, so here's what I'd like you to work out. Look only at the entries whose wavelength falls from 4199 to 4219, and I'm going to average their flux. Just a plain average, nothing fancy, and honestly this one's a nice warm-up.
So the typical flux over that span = 73.6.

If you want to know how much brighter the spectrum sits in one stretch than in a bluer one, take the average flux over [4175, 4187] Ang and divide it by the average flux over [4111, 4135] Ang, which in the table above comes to 0.93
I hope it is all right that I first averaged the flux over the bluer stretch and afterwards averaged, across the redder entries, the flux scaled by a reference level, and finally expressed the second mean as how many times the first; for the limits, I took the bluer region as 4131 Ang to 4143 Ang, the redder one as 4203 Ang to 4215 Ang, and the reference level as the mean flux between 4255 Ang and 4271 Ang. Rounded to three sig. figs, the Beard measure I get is 0.0156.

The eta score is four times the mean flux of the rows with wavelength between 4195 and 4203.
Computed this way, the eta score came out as 241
